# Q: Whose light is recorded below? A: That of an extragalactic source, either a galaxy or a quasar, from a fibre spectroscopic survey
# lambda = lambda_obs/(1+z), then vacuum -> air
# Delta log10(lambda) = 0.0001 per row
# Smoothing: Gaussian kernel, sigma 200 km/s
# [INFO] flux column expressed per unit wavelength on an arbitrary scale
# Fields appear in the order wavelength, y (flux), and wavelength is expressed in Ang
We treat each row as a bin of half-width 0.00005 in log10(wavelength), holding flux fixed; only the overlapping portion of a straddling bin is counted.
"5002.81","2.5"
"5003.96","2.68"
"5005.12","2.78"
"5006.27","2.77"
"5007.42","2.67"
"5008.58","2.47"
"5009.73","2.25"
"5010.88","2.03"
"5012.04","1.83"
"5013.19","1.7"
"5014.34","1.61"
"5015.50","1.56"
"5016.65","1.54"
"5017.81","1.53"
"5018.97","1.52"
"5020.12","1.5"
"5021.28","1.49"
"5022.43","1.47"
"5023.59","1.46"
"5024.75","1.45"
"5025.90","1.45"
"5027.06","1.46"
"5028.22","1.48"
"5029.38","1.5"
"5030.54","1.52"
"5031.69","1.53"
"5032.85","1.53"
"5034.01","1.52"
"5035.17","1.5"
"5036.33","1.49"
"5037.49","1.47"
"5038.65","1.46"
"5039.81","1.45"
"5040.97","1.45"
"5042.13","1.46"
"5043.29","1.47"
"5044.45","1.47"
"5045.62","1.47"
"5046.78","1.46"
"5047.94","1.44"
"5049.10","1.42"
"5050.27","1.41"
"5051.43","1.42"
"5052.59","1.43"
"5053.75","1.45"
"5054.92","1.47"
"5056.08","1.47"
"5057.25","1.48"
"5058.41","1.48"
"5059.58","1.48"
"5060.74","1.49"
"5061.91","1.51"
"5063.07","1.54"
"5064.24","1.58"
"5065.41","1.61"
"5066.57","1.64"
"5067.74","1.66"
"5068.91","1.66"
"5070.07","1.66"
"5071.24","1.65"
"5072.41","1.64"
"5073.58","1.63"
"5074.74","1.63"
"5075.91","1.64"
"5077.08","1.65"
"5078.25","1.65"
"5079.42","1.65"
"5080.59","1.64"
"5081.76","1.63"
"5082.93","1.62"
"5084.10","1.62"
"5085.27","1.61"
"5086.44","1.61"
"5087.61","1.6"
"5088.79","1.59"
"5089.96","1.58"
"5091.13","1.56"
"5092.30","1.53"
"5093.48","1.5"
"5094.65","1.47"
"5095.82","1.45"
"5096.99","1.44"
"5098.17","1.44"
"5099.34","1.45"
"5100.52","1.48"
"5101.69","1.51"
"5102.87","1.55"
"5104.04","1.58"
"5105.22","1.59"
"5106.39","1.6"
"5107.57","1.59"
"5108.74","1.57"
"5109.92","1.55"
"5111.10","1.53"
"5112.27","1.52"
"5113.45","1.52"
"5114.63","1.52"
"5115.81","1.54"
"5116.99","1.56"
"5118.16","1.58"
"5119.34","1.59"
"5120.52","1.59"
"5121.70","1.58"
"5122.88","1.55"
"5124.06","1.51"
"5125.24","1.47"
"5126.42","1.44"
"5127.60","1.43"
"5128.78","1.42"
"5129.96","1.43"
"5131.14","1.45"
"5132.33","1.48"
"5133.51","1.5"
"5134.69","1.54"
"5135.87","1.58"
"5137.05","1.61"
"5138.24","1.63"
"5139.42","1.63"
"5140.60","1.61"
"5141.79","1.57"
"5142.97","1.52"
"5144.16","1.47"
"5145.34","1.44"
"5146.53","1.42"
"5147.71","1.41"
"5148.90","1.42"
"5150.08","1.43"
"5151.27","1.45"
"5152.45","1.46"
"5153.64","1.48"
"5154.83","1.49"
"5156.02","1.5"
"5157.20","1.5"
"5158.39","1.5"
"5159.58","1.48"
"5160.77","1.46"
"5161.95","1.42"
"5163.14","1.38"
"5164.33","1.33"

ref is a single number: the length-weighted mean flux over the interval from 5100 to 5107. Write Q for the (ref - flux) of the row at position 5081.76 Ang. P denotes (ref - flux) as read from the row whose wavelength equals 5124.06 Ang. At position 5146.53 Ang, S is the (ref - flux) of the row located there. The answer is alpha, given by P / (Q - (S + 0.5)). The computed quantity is -0.06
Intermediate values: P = 0.04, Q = -0.08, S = 0.13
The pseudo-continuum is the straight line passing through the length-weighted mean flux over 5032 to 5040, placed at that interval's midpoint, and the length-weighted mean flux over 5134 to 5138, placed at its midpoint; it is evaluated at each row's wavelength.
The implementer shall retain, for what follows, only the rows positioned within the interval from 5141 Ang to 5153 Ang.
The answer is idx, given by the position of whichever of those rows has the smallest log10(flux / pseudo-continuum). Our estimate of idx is 5147.71 Ang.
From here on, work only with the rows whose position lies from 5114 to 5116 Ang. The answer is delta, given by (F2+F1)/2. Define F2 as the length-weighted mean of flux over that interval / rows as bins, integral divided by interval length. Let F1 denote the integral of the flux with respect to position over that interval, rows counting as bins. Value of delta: 2.3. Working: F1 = 3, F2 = 1.52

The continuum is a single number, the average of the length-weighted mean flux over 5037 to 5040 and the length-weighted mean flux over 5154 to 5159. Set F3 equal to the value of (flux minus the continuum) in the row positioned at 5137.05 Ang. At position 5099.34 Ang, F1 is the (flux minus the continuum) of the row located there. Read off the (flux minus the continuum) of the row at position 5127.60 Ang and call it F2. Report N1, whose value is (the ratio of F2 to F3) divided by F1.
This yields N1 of 13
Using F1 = -0.03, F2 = -0.05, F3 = 0.13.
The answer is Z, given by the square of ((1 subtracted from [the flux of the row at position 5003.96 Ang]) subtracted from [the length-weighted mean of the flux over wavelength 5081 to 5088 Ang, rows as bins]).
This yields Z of 0.00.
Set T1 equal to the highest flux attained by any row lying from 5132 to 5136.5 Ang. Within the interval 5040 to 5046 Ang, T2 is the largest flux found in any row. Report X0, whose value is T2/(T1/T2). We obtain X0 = 1.37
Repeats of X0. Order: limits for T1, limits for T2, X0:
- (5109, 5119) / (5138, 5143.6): 1.68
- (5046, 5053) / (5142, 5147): 1.58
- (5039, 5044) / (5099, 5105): 1.70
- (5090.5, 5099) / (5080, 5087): 1.72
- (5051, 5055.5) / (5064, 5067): 1.83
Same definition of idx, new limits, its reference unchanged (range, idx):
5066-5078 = 5074.74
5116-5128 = 5127.60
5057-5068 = 5059.58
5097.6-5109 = 5098.17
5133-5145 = 5144.16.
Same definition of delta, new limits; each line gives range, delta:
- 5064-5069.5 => 5.3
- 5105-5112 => 6.3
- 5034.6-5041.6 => 5.9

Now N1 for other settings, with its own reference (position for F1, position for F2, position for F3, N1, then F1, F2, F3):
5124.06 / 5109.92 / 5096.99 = -59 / 0.03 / 0.07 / -0.04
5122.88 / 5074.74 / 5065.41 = 16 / 0.07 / 0.15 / 0.13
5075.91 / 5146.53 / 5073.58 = -2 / 0.16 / -0.06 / 0.15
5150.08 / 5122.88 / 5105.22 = -13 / -0.05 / 0.07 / 0.11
